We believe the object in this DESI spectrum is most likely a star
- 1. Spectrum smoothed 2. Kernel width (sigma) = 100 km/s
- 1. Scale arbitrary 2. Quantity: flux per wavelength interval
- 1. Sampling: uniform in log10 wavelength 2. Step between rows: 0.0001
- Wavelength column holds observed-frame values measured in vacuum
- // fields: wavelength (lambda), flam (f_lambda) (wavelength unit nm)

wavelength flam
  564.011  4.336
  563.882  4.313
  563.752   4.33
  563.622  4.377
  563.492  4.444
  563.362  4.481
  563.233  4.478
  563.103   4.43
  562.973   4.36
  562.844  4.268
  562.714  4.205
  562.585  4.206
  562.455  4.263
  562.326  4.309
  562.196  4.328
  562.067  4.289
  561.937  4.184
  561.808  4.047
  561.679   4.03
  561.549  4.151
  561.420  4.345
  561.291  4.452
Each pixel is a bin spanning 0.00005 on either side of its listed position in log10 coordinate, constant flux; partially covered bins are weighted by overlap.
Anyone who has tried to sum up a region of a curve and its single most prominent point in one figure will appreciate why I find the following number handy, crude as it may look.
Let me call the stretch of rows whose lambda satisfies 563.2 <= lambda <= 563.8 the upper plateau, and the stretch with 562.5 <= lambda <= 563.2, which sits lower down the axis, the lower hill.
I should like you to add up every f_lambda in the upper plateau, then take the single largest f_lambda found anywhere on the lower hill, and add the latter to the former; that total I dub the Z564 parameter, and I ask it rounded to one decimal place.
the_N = 26.5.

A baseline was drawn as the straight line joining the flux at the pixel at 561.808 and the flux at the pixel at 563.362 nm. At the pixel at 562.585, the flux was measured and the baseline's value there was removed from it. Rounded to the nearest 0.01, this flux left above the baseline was -0.06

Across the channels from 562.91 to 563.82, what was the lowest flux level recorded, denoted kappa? 4.33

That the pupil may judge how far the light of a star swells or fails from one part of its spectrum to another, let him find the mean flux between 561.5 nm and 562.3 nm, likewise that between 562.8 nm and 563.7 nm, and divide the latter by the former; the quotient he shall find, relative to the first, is 1.06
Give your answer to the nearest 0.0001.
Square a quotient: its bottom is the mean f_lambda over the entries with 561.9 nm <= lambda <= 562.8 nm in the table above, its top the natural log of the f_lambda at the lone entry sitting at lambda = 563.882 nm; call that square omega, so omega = 0.1180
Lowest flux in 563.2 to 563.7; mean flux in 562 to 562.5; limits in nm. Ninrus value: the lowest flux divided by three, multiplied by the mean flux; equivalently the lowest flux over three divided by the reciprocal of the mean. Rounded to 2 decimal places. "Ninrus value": 6.27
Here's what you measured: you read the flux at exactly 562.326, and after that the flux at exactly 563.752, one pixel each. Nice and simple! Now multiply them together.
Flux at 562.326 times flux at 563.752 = 18.66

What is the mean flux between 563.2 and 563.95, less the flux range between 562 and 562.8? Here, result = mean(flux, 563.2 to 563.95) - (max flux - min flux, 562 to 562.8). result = 4.28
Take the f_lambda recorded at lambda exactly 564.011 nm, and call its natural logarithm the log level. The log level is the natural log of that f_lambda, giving 1.47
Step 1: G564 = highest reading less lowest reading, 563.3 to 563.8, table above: 0.151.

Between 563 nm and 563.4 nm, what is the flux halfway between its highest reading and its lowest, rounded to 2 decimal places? 4.46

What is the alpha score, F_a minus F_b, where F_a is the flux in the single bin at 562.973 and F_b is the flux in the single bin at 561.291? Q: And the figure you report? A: -0.09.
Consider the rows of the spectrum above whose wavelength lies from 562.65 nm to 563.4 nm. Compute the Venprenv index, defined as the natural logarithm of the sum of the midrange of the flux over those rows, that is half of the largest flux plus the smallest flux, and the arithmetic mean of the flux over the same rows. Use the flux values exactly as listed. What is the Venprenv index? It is 2.16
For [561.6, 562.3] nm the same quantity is 2.12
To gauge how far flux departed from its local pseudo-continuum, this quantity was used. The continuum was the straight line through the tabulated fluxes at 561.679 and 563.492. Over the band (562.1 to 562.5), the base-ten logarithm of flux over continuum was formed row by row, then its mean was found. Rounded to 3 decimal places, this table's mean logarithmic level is 0.013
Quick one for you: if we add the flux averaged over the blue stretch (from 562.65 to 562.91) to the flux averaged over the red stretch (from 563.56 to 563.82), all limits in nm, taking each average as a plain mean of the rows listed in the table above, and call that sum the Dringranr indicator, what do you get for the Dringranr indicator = 8.59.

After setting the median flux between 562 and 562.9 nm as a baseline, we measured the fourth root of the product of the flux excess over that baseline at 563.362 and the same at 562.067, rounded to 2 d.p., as 0.26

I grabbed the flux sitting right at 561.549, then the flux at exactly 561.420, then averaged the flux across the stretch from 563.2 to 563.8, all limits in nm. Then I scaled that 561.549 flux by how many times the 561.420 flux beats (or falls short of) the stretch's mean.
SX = 4.08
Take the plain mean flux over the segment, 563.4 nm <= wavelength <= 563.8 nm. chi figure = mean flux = 4.38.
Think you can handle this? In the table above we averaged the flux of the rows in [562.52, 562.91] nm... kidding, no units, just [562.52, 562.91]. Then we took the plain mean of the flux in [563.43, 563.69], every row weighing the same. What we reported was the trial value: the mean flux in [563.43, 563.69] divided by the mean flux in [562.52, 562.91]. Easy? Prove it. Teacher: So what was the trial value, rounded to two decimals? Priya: 1.04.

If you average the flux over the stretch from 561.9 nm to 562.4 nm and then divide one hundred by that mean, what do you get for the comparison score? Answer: 23.4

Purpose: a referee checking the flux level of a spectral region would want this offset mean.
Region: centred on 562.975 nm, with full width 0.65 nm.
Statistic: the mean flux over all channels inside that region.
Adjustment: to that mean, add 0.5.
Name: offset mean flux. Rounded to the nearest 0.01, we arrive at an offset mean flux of 4.85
